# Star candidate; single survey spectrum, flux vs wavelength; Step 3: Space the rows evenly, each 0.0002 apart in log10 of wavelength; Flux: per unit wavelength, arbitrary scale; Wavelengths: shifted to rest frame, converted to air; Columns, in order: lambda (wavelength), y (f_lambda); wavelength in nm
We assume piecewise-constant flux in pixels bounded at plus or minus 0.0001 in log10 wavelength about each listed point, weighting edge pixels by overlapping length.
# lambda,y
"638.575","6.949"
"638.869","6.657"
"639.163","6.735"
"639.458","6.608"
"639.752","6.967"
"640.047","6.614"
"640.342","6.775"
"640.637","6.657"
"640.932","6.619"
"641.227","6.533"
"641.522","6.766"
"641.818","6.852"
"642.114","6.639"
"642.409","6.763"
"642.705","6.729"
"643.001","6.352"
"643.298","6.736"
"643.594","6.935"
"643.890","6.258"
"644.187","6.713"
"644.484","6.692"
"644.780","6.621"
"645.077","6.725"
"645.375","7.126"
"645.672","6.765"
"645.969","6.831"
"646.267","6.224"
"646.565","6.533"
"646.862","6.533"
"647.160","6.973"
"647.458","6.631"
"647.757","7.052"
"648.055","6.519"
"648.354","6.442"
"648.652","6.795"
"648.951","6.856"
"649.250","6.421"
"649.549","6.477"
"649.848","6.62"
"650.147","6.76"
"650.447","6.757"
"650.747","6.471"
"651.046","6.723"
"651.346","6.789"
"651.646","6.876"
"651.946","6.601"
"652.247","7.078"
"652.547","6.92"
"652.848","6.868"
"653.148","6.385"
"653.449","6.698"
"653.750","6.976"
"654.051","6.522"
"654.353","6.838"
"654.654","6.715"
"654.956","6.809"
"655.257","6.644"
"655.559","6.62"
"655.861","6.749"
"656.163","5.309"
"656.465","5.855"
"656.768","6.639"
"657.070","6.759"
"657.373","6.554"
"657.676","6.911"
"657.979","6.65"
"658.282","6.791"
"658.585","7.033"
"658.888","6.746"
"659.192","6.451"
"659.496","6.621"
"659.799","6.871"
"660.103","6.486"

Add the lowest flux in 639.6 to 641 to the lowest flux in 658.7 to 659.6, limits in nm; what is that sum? 13.1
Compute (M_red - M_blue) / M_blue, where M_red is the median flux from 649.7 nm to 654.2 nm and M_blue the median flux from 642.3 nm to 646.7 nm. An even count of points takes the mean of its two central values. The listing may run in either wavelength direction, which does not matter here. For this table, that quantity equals 0.0048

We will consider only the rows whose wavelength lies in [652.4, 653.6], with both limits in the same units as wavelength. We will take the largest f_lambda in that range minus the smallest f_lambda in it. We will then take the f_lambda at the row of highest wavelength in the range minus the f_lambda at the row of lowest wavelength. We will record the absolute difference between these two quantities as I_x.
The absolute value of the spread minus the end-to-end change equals 0.8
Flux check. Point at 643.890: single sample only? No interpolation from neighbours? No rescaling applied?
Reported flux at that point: 6.258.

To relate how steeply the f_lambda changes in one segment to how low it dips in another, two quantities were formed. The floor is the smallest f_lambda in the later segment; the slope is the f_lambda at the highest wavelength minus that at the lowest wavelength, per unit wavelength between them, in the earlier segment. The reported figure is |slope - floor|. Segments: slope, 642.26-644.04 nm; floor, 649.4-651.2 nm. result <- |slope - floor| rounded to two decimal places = 6.81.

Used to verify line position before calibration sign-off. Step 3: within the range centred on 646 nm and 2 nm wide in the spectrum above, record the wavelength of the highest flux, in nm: 645.375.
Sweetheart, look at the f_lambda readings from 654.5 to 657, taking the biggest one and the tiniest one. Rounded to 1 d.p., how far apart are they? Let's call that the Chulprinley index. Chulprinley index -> 1.5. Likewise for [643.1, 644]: 0.7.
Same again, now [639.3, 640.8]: 0.4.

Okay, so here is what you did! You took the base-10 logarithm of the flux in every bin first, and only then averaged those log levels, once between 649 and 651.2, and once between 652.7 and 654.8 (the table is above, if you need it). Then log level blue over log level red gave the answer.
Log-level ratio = 0.99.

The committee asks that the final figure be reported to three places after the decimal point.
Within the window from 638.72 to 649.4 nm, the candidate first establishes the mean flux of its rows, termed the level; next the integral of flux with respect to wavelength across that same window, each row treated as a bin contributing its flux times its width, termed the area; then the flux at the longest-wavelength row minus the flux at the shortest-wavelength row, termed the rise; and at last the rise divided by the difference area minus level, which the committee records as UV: -0.004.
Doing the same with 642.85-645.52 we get 0.069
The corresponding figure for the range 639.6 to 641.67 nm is -0.028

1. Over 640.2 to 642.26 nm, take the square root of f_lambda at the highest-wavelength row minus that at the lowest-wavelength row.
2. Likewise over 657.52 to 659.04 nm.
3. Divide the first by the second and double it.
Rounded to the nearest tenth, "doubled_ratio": 1.7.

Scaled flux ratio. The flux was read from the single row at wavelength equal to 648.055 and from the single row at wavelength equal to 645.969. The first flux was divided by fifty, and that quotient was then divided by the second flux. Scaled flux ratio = 0.0191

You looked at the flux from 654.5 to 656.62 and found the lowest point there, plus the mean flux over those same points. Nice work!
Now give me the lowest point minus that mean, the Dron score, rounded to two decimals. -1.08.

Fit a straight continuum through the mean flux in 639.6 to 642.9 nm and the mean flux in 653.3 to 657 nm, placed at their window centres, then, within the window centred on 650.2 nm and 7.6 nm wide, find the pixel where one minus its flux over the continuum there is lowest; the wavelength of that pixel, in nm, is 652.247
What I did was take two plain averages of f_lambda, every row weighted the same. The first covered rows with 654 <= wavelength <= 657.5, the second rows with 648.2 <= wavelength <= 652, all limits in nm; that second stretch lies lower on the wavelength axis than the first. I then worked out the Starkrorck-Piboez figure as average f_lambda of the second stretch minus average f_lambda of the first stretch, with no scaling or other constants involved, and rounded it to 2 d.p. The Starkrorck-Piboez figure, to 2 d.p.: 0.16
